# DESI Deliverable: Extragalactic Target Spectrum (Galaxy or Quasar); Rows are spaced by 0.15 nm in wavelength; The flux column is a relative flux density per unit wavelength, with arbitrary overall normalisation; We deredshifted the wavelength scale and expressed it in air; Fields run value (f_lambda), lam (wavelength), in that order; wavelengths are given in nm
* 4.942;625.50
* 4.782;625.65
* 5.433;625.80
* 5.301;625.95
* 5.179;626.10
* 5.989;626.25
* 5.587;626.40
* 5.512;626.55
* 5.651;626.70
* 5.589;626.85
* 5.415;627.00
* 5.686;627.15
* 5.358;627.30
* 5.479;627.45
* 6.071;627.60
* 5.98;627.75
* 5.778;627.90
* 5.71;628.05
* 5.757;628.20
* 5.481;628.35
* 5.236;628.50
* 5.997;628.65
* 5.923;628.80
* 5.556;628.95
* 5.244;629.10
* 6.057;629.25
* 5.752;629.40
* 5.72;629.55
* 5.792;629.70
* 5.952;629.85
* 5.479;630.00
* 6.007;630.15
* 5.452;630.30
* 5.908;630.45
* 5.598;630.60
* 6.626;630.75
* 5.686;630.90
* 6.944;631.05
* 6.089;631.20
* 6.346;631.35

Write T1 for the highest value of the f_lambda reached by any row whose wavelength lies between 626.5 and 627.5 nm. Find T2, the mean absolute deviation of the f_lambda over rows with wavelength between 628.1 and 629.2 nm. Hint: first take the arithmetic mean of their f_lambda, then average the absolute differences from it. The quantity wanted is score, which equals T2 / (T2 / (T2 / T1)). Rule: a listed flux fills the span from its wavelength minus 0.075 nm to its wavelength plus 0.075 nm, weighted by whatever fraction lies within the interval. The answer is 0.044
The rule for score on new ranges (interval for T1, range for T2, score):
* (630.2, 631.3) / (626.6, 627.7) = 0.024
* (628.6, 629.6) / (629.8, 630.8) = 0.050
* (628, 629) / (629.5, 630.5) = 0.030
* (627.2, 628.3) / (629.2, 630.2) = 0.026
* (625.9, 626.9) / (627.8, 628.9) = 0.032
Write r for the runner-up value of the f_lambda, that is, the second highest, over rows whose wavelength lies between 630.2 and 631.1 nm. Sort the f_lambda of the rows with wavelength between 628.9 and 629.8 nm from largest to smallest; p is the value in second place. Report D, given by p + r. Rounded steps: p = 5.792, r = 6.626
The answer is 12.4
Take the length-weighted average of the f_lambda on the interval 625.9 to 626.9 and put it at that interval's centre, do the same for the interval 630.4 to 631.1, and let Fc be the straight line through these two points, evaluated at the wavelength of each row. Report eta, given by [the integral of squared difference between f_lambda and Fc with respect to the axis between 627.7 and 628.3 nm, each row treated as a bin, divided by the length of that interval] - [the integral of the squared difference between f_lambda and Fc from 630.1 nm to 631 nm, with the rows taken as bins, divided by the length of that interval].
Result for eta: -0.19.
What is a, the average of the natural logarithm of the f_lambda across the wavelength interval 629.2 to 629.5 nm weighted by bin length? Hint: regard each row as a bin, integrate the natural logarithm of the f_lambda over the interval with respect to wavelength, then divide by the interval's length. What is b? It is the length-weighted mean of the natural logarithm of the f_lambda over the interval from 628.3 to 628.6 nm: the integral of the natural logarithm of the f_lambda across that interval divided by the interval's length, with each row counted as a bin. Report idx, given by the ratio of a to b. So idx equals 1.05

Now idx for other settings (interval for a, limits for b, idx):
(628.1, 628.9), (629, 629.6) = 1.00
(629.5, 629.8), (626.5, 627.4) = 1.03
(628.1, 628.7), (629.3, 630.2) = 0.98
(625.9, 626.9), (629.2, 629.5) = 0.97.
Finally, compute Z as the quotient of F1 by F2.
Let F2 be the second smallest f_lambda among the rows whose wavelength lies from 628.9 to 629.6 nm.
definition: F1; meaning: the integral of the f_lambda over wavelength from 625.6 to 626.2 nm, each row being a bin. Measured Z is 0.56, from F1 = 3.13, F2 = 5.556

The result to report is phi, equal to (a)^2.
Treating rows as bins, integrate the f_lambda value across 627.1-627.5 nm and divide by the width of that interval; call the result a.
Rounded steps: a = 5.50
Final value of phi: 30.2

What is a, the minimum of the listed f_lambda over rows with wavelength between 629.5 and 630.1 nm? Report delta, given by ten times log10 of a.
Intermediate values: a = 5.479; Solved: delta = 7.39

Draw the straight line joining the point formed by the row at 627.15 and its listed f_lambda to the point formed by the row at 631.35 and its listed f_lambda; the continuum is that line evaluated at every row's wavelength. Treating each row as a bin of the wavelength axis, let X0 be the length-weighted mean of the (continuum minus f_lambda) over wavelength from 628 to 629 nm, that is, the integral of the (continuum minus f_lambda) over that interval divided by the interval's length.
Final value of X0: 0.23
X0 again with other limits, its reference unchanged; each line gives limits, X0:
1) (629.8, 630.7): 0.42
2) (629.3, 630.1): 0.33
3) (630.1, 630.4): 0.45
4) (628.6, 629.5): 0.24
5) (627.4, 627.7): -0.07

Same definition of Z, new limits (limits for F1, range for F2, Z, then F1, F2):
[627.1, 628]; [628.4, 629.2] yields 0.98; 5.15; 5.244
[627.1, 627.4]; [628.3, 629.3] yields 0.31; 1.65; 5.244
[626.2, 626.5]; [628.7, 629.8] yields 0.31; 1.72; 5.556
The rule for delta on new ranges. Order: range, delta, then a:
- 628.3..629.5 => 7.19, 5.236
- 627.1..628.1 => 7.29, 5.358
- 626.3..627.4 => 7.29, 5.358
